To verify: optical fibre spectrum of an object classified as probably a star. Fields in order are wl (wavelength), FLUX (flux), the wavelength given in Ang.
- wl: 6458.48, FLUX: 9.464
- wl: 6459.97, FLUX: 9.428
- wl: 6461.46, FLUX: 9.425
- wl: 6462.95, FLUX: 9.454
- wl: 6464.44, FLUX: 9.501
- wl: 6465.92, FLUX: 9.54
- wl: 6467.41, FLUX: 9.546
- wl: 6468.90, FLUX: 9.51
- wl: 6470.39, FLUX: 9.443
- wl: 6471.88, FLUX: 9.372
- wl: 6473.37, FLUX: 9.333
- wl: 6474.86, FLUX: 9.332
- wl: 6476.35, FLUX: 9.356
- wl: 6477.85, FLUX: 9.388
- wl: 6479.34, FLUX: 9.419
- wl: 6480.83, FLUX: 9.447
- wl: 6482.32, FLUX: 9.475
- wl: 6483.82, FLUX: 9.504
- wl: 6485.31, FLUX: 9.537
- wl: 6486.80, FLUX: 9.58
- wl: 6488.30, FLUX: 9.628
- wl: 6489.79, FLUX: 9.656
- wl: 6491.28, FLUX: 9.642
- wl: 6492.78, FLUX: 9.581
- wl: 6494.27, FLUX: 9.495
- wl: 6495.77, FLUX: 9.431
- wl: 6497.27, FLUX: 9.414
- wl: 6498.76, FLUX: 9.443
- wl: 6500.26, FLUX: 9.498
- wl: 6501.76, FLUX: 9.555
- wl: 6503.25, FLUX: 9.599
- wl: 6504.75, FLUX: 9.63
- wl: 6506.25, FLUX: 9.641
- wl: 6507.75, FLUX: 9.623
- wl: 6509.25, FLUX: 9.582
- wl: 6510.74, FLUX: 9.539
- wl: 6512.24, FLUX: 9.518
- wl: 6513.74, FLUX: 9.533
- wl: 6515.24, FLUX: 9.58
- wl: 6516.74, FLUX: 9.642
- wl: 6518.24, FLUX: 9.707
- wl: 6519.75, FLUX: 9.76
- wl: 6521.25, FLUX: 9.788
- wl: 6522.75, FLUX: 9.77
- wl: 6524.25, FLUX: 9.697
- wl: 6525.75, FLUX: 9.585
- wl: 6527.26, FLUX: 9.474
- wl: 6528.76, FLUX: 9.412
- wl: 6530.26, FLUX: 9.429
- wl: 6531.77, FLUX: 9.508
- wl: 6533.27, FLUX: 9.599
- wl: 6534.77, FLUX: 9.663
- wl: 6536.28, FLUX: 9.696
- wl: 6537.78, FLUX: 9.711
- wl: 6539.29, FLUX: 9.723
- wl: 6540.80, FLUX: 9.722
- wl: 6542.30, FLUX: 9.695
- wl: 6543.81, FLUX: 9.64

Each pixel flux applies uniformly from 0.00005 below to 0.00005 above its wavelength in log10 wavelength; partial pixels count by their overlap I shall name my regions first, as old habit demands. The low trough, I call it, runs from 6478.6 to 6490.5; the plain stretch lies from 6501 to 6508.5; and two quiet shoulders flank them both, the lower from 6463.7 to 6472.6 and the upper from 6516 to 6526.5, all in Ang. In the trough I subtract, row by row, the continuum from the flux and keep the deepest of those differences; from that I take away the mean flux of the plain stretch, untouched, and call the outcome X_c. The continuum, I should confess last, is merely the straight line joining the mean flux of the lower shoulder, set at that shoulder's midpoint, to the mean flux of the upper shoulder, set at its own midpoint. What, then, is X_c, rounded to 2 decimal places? -9.72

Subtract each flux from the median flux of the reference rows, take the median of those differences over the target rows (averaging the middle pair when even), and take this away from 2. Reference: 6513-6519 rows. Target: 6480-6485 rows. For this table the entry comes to 1.86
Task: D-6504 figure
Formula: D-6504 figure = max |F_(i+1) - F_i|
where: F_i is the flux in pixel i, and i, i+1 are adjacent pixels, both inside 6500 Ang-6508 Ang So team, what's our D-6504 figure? 0.057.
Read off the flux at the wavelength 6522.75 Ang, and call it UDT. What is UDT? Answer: 9.77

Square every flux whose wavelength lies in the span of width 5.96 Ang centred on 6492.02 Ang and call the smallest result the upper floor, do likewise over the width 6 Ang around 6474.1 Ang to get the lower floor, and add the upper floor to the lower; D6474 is 177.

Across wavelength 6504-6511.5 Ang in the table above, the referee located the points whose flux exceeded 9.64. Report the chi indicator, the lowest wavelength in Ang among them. 6506.25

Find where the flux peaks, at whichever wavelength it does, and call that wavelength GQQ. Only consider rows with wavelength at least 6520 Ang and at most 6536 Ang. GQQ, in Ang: 6521.25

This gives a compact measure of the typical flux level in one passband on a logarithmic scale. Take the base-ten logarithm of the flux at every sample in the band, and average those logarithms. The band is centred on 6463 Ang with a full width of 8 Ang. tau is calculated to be 0.976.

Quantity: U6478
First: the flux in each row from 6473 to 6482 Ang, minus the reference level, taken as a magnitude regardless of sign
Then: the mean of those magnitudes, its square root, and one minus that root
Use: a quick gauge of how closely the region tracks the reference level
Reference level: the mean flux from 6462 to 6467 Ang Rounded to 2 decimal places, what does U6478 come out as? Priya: 0.65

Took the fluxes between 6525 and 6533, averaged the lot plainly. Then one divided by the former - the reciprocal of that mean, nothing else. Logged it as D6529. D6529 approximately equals 0.105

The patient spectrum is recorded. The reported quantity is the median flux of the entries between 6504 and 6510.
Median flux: 9.63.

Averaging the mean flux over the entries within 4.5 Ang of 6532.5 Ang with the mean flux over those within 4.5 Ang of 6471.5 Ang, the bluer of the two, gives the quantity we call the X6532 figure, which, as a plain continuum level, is 9.49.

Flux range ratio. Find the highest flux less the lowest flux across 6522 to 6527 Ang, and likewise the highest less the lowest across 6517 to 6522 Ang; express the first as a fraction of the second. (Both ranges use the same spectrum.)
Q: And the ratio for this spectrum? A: 2.3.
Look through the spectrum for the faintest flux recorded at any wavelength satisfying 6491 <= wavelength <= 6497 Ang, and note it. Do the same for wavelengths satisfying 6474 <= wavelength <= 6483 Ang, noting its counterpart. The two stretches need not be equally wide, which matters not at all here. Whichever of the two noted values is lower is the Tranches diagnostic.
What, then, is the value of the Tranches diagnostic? 9.33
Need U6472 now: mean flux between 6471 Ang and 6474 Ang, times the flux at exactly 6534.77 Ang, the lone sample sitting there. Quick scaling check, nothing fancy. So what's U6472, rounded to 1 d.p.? 90.4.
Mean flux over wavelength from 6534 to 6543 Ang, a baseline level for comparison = 9.70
